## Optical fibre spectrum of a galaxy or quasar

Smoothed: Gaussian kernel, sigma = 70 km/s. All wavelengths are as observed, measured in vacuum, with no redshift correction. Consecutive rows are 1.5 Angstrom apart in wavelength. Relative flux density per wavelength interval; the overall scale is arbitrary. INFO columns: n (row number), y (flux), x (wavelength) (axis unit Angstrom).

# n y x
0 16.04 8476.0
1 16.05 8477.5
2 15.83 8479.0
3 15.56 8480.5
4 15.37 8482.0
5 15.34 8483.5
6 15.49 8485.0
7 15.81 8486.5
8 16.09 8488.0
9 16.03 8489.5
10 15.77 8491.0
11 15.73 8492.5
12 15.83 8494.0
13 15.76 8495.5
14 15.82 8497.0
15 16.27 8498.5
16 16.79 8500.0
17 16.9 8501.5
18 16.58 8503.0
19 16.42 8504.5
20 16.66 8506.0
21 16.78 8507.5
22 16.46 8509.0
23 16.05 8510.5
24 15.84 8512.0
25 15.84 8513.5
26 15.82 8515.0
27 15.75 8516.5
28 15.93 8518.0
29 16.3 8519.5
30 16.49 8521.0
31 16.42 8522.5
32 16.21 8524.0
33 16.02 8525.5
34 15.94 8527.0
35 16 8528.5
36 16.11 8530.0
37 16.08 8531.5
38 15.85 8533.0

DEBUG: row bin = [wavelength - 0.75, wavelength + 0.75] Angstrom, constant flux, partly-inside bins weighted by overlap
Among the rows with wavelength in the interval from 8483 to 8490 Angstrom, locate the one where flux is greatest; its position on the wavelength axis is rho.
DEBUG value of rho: 8488.0 Angstrom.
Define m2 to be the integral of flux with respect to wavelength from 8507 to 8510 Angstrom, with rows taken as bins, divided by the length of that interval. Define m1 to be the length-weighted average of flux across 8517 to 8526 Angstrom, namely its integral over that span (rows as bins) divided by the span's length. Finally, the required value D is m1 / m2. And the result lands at 0.98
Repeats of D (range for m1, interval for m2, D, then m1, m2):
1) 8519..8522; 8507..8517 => 1.02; 16.4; 16.1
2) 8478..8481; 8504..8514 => 0.97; 15.7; 16.3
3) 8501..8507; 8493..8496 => 1.05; 16.6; 15.8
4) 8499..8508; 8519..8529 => 1.03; 16.7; 16.2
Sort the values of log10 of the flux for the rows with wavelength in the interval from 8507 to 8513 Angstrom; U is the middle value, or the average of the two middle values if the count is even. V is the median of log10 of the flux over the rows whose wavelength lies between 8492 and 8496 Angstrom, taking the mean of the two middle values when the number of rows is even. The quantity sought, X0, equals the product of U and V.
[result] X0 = 1.45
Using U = 1.21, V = 1.20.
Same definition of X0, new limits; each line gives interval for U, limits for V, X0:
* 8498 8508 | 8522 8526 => 1.48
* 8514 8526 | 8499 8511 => 1.47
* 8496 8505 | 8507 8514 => 1.47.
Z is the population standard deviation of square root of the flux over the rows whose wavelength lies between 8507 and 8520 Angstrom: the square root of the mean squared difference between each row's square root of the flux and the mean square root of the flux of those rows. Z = 0.041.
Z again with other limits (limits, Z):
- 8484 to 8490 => 0.030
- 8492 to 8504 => 0.057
